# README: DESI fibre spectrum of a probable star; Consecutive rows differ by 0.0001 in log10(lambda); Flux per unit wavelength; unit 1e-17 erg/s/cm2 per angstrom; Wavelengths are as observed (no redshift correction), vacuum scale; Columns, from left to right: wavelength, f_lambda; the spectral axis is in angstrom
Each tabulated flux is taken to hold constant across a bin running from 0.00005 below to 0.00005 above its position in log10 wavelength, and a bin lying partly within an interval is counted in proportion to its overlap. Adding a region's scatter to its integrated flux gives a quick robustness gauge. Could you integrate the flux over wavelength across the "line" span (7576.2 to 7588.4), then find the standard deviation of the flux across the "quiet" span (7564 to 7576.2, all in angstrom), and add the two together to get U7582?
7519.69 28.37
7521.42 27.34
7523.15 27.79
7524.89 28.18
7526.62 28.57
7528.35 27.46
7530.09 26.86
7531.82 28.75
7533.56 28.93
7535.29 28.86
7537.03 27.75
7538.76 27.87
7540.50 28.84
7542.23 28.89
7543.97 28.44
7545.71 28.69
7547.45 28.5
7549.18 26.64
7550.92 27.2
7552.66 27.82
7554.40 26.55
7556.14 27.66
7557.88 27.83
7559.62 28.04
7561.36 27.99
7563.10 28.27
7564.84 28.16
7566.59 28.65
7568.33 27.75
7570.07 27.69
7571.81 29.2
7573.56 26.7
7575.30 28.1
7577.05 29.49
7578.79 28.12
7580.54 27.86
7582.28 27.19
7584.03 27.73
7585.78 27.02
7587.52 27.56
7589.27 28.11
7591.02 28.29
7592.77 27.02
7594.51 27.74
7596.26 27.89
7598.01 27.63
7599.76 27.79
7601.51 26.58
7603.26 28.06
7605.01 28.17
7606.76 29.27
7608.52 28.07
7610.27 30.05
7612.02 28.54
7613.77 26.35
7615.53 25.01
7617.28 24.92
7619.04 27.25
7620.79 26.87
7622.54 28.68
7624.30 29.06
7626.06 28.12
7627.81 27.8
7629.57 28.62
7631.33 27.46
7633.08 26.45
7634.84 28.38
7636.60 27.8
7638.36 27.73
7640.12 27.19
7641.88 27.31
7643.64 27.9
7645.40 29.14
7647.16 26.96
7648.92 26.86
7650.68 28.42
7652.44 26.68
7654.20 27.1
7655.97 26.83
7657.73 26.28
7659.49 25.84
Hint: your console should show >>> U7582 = 341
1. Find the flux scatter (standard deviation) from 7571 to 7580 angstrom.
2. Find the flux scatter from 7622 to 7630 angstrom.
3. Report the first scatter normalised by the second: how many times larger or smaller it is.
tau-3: 2.2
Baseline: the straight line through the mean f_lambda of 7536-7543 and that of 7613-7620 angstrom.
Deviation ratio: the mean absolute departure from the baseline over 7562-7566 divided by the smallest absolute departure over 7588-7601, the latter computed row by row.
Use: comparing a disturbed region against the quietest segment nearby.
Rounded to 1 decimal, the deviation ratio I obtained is 1.7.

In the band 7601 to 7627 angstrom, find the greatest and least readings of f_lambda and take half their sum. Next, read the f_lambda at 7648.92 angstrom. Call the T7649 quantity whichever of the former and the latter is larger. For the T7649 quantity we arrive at 27.5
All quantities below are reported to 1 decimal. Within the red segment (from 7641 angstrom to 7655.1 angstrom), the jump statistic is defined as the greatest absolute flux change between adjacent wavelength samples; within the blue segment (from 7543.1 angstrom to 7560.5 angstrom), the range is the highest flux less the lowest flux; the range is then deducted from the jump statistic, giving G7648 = 0.0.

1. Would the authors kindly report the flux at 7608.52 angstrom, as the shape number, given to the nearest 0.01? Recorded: 28.07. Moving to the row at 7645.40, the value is 29.14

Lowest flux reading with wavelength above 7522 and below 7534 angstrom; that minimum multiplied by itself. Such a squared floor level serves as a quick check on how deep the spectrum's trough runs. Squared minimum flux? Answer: 721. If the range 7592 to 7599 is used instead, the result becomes 730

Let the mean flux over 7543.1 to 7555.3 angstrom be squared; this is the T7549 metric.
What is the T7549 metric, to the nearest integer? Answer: 767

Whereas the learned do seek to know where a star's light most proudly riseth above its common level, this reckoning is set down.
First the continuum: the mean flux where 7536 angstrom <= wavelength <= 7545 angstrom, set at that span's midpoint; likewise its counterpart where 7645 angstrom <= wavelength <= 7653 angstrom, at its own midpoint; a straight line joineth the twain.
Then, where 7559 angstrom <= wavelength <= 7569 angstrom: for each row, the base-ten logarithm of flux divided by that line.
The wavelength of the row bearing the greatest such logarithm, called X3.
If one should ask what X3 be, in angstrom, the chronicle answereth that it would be 7566.59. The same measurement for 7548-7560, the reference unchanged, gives 7559.62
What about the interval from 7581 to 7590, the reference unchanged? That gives 7589.27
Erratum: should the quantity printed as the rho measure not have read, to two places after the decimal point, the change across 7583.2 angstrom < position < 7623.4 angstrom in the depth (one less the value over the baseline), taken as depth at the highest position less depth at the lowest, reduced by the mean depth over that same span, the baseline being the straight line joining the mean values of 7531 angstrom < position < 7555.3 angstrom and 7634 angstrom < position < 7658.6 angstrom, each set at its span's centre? -0.05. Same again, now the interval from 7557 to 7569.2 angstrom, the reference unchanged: 0.00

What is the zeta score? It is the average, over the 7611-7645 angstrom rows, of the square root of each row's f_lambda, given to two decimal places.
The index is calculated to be 5.24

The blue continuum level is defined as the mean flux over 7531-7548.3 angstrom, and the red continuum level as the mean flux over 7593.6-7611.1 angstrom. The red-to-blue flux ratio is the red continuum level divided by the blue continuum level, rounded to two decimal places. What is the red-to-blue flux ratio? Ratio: 0.99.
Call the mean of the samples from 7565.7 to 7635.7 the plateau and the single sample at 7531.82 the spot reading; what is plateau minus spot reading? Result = -1.0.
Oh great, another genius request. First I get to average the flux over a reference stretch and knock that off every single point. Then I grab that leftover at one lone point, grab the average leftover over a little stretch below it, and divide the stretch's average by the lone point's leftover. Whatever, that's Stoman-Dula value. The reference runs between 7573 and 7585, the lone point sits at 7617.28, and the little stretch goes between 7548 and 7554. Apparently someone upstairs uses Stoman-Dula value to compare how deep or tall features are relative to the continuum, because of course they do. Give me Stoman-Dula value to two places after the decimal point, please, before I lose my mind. 0.22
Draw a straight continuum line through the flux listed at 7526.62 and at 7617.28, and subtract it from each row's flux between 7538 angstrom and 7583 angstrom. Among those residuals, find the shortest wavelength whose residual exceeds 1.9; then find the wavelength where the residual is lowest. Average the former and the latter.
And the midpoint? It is 7560.5 angstrom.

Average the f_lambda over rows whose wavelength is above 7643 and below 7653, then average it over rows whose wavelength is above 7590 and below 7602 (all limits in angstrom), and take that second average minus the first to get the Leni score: -0.1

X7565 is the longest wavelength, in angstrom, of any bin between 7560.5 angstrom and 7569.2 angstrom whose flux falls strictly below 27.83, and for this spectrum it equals 7568.33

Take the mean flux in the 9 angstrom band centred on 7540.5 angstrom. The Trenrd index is 28.4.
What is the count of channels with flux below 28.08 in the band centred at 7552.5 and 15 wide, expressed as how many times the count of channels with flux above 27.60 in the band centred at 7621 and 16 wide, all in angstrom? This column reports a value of 1.75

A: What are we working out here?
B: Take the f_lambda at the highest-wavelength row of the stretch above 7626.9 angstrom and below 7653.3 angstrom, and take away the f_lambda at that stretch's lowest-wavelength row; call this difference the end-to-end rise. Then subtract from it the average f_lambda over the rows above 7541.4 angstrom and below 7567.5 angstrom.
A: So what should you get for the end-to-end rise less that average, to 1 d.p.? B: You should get -29.1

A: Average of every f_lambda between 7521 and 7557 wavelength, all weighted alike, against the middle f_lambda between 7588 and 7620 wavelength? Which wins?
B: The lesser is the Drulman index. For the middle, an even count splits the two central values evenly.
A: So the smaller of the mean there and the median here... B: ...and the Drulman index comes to 27.8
